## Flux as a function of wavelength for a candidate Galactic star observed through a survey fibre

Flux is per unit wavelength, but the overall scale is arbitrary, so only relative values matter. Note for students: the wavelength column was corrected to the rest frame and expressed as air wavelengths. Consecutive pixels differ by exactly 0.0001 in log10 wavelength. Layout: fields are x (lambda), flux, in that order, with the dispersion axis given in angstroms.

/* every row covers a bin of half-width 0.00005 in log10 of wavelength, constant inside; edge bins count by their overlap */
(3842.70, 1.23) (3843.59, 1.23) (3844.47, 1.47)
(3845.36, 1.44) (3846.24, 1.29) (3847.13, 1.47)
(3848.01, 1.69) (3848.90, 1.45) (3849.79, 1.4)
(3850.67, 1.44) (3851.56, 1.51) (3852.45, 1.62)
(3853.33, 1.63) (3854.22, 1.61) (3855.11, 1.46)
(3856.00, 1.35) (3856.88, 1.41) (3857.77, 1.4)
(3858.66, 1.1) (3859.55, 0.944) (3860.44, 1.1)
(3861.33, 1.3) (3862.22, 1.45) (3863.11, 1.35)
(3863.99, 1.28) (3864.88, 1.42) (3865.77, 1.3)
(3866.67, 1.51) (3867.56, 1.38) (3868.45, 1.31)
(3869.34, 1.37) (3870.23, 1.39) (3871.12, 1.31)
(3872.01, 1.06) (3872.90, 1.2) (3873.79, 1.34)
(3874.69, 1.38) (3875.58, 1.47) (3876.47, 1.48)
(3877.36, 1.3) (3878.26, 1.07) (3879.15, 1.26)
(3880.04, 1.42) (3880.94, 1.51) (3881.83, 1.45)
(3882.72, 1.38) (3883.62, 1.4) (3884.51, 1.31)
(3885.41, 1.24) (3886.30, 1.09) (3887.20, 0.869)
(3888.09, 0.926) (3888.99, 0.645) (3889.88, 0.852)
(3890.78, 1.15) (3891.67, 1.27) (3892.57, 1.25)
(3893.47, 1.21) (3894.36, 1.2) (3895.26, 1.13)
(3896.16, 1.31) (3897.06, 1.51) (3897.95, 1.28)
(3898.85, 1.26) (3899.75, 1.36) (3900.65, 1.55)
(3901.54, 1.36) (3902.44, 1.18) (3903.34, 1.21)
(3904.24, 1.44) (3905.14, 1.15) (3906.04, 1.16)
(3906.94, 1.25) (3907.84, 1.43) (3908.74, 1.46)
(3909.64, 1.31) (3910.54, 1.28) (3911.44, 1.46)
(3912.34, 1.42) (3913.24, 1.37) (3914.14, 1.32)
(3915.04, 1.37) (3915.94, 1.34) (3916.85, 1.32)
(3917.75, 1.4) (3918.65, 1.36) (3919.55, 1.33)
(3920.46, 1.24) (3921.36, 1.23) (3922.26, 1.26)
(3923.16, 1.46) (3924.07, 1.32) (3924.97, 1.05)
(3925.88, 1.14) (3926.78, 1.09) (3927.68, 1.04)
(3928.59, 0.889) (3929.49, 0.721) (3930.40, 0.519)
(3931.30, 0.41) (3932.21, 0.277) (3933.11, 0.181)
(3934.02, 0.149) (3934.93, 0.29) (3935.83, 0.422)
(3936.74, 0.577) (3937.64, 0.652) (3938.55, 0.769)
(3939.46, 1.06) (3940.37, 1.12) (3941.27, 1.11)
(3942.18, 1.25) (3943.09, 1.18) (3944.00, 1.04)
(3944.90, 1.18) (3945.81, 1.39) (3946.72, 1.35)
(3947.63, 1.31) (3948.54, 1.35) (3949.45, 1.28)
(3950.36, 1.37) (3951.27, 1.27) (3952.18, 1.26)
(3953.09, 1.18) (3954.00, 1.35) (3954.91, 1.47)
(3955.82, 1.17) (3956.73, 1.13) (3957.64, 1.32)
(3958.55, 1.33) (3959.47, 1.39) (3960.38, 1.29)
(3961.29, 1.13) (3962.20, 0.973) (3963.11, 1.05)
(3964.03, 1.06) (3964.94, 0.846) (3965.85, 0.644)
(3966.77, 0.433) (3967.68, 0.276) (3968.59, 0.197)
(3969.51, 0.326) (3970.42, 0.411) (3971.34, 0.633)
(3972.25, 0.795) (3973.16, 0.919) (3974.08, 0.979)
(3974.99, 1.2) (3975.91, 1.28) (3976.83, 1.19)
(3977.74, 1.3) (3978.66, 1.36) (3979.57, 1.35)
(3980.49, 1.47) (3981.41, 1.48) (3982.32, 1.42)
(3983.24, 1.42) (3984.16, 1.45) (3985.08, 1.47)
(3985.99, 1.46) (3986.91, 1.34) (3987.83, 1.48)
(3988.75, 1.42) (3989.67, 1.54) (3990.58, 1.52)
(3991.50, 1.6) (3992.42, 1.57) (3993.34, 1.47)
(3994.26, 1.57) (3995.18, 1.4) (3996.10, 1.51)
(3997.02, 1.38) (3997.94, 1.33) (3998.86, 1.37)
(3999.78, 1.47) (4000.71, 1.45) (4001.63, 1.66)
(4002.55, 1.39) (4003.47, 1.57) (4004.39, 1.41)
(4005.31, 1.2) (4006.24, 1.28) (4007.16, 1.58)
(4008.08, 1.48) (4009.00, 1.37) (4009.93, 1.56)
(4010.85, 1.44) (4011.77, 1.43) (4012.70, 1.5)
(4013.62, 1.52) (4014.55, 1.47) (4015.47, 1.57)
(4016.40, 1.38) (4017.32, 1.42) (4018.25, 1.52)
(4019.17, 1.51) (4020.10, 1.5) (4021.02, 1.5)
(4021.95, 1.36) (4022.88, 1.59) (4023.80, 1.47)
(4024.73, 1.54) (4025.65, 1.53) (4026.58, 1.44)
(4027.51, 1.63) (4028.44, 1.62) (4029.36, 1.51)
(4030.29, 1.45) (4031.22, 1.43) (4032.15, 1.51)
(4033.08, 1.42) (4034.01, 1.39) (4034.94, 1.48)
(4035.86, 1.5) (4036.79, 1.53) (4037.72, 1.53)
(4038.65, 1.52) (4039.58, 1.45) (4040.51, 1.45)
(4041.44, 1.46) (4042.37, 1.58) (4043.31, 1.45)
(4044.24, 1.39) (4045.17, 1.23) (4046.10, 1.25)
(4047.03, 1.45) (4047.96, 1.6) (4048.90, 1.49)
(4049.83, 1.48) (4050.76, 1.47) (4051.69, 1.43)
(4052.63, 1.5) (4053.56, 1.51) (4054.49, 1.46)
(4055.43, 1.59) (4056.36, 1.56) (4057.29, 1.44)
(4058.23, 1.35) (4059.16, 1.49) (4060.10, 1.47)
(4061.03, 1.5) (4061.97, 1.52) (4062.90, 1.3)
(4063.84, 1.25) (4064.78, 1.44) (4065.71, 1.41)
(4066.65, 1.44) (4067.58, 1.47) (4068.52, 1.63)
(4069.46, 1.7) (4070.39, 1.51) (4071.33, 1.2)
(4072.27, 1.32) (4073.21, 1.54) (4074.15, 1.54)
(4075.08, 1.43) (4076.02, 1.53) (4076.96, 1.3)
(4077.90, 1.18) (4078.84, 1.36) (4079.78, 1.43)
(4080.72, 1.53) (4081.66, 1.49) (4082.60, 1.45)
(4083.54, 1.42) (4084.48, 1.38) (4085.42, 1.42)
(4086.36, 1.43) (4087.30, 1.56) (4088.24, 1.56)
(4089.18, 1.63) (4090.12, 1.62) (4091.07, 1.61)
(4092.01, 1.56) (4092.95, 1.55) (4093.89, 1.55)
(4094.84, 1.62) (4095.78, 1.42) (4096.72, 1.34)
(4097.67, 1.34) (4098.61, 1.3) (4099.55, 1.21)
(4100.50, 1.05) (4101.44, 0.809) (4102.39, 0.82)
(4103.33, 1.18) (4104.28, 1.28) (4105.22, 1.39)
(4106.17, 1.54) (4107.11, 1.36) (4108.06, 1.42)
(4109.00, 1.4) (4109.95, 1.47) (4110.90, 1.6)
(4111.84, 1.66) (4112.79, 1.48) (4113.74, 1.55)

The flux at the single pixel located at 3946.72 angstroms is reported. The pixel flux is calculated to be 1.35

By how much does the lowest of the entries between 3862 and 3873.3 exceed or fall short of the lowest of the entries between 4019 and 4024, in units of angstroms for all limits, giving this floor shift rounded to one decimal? -0.3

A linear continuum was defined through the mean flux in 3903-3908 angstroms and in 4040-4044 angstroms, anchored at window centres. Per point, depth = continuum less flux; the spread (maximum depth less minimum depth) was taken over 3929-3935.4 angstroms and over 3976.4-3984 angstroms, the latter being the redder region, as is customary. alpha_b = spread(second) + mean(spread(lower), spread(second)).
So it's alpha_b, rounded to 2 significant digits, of 0.71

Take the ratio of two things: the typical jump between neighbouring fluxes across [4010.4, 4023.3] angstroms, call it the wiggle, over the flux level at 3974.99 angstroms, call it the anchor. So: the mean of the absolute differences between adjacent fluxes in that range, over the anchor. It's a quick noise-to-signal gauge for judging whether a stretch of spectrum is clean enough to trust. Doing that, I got 0.062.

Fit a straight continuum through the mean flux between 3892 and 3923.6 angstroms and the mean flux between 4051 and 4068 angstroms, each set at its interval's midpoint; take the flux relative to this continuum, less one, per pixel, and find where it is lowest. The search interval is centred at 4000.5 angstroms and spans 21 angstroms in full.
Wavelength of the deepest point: 4005.31 angstroms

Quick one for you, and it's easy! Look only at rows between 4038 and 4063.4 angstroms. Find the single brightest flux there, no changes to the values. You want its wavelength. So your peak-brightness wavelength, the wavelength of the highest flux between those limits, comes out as 4047.96 angstroms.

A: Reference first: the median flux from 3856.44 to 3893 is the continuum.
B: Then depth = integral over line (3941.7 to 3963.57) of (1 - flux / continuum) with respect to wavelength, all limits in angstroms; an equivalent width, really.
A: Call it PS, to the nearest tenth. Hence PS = 1.0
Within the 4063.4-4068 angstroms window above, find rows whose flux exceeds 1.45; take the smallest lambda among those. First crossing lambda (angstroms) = 4067.58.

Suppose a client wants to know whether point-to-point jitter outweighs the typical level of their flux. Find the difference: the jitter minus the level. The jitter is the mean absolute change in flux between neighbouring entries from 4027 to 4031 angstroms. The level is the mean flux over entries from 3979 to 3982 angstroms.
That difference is -1.37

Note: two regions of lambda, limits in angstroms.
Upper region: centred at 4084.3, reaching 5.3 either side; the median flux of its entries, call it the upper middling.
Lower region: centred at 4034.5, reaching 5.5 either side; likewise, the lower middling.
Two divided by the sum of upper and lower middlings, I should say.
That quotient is 0.68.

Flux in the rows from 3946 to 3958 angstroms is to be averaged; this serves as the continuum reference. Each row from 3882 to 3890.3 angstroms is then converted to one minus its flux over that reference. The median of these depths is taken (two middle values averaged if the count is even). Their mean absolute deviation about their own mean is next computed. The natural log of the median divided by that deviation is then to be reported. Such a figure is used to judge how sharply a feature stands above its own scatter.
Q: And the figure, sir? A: -0.11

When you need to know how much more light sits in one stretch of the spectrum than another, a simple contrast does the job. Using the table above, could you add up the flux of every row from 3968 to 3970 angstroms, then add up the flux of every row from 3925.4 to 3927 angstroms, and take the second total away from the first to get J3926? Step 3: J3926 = -1.7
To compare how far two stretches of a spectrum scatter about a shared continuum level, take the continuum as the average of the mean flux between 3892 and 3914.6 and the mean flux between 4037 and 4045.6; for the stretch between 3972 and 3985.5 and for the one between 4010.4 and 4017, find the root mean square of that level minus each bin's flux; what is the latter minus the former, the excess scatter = -0.13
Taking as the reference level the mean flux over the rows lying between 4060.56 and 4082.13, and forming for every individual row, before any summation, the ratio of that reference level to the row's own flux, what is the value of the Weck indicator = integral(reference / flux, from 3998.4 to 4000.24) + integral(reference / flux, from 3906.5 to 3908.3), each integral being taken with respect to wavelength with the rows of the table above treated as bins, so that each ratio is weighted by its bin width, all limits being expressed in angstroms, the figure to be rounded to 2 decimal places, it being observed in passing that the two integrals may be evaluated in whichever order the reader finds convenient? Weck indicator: 3.80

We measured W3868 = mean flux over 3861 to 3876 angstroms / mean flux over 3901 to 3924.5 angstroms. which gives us 1.0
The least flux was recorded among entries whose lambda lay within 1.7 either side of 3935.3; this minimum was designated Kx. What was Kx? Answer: 0.149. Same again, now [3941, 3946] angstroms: 1.04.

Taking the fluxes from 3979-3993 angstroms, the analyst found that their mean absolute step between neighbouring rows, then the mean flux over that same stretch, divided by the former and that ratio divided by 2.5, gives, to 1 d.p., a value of 10.0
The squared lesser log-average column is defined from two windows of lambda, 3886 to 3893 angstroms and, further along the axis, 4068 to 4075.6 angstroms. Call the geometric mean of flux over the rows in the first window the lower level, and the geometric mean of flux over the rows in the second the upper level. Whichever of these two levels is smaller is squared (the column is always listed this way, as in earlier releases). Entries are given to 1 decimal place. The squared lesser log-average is 1.0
